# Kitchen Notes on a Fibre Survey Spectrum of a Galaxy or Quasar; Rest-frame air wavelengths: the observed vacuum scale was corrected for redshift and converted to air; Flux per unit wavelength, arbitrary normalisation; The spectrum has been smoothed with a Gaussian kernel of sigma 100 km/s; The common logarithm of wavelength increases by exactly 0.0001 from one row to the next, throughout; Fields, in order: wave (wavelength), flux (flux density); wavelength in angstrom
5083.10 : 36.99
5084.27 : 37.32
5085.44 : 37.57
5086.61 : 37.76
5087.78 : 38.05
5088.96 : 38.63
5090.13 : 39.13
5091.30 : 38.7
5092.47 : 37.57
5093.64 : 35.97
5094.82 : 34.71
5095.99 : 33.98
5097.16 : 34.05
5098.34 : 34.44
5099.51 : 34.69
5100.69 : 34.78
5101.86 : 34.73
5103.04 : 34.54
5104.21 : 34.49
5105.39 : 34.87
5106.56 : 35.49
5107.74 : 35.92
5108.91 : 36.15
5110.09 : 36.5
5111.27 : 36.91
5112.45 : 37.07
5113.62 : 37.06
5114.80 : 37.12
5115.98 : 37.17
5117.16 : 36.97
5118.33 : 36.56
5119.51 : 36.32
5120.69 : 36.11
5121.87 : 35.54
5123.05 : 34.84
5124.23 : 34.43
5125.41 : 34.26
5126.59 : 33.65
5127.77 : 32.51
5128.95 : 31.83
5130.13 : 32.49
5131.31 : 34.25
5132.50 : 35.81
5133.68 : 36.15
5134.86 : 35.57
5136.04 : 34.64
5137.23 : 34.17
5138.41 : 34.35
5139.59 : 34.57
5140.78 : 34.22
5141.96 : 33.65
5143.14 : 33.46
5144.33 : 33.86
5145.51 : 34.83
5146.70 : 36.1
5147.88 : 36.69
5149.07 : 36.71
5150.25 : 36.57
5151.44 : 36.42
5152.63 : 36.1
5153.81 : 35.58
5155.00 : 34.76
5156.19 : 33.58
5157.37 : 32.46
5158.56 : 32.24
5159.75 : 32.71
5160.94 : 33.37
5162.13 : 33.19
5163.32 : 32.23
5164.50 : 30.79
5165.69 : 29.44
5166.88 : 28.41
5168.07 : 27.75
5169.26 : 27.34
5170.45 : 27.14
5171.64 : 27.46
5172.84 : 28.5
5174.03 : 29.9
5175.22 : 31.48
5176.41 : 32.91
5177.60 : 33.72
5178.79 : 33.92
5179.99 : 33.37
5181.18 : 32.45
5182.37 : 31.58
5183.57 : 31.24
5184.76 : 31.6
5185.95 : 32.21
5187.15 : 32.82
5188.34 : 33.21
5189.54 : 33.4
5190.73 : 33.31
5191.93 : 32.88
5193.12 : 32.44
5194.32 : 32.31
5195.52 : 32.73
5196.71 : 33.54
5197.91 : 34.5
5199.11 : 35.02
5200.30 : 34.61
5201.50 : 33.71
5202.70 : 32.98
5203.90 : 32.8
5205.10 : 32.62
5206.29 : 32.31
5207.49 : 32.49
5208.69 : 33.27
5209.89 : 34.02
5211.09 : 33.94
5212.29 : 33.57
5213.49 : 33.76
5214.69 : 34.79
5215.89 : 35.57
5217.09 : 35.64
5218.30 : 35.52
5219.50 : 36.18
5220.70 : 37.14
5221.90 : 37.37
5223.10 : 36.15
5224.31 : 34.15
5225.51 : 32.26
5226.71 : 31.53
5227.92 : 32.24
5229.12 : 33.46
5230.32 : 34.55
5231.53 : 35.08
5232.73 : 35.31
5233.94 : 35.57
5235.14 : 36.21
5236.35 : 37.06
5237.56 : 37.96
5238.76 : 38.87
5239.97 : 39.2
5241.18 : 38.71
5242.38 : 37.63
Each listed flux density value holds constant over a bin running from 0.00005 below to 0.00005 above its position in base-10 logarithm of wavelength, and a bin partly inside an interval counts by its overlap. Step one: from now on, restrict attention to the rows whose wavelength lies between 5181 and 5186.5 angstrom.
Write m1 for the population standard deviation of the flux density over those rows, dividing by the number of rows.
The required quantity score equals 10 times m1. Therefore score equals 4.5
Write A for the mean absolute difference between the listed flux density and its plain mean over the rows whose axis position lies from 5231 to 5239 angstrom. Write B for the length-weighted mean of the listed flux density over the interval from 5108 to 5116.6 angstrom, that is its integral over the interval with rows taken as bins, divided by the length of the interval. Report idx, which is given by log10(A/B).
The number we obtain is -1.49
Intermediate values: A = 1.2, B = 37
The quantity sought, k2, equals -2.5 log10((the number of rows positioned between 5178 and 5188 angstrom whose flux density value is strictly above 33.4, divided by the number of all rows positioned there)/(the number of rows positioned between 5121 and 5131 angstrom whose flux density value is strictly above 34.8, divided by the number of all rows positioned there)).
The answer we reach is 0.8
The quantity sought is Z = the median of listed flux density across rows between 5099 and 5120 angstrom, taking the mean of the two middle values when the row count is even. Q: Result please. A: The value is 36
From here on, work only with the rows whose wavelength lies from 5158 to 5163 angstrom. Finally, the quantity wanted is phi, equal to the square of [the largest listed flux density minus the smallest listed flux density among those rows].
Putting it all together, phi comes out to 1.3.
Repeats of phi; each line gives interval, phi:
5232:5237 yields 3.1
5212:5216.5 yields 4.0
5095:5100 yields 0.5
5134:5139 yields 2.0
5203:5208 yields 0.2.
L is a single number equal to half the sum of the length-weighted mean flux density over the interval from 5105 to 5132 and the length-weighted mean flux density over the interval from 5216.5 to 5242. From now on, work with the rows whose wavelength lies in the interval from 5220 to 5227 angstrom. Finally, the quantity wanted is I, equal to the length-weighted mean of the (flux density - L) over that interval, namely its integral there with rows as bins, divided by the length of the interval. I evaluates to -0.6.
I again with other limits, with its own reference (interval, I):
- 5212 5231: -0.9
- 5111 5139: -0.3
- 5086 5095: 2.1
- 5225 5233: -2.1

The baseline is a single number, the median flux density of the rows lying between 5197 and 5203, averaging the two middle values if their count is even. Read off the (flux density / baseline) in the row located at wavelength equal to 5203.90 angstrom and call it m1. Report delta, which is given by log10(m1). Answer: -0.02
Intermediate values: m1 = 0.95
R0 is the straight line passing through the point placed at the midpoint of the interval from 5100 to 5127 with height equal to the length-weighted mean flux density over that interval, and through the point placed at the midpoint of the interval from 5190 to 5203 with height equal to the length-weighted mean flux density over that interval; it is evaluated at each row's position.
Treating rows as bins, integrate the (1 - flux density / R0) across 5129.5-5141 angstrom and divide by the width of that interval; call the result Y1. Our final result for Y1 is 0.01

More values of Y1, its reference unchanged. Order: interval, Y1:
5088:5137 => 0.01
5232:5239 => -0.13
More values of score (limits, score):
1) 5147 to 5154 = 4.0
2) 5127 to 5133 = 14.6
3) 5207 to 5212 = 6.2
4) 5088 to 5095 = 16.1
